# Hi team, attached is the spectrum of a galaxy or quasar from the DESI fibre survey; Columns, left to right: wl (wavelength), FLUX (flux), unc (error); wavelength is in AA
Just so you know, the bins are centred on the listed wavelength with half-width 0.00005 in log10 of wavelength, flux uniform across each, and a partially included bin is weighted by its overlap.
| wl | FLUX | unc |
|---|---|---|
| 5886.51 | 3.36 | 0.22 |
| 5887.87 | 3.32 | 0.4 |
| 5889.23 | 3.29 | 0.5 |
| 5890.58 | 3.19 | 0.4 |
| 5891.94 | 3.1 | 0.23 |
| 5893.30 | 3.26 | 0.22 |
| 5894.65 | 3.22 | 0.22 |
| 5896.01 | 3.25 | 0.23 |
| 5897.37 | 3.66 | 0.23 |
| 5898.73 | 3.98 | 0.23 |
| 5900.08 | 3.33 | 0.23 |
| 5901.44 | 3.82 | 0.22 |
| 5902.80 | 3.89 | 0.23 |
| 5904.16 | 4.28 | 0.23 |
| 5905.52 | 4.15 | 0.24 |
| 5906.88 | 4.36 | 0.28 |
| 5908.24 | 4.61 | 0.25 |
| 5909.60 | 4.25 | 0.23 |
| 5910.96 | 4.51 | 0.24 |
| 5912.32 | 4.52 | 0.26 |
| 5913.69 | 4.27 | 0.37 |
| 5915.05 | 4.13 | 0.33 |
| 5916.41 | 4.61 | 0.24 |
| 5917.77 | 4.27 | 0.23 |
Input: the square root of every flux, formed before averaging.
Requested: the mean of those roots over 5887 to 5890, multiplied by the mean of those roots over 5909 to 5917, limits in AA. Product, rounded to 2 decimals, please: 3.80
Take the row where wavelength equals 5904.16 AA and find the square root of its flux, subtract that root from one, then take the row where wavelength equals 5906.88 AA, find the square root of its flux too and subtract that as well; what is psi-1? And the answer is -3.16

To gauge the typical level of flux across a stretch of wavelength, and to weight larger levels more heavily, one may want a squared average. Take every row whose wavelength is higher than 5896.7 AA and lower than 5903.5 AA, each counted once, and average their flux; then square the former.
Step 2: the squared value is 14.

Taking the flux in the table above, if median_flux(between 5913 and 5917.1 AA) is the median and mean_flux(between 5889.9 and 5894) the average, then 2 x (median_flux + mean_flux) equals 14.9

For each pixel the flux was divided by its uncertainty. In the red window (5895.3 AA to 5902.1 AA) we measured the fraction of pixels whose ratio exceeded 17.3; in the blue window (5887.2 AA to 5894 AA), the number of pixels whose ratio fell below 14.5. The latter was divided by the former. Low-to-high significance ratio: 10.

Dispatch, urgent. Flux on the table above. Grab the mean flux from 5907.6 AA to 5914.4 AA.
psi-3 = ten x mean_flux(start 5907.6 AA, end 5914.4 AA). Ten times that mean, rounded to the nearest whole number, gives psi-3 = 44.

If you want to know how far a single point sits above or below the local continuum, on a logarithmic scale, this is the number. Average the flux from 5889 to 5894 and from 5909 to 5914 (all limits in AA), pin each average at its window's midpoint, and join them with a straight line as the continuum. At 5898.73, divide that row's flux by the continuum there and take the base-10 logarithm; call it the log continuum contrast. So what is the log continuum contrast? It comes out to 0.039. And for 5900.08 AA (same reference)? -0.048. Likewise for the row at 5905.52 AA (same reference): 0.012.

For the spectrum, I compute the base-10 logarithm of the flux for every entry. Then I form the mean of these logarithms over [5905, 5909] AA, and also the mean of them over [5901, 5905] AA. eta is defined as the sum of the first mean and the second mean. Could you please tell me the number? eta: 1.24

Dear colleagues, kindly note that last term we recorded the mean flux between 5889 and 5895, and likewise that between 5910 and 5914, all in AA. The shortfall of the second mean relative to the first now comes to -1.22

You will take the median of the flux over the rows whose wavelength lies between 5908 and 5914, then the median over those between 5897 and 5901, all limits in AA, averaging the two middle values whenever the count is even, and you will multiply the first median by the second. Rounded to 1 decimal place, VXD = 16.5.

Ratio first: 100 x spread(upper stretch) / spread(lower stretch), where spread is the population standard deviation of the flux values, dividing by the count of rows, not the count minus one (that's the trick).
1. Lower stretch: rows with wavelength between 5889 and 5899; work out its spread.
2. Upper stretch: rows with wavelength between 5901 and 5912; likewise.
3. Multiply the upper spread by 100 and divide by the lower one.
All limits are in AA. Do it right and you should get 93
